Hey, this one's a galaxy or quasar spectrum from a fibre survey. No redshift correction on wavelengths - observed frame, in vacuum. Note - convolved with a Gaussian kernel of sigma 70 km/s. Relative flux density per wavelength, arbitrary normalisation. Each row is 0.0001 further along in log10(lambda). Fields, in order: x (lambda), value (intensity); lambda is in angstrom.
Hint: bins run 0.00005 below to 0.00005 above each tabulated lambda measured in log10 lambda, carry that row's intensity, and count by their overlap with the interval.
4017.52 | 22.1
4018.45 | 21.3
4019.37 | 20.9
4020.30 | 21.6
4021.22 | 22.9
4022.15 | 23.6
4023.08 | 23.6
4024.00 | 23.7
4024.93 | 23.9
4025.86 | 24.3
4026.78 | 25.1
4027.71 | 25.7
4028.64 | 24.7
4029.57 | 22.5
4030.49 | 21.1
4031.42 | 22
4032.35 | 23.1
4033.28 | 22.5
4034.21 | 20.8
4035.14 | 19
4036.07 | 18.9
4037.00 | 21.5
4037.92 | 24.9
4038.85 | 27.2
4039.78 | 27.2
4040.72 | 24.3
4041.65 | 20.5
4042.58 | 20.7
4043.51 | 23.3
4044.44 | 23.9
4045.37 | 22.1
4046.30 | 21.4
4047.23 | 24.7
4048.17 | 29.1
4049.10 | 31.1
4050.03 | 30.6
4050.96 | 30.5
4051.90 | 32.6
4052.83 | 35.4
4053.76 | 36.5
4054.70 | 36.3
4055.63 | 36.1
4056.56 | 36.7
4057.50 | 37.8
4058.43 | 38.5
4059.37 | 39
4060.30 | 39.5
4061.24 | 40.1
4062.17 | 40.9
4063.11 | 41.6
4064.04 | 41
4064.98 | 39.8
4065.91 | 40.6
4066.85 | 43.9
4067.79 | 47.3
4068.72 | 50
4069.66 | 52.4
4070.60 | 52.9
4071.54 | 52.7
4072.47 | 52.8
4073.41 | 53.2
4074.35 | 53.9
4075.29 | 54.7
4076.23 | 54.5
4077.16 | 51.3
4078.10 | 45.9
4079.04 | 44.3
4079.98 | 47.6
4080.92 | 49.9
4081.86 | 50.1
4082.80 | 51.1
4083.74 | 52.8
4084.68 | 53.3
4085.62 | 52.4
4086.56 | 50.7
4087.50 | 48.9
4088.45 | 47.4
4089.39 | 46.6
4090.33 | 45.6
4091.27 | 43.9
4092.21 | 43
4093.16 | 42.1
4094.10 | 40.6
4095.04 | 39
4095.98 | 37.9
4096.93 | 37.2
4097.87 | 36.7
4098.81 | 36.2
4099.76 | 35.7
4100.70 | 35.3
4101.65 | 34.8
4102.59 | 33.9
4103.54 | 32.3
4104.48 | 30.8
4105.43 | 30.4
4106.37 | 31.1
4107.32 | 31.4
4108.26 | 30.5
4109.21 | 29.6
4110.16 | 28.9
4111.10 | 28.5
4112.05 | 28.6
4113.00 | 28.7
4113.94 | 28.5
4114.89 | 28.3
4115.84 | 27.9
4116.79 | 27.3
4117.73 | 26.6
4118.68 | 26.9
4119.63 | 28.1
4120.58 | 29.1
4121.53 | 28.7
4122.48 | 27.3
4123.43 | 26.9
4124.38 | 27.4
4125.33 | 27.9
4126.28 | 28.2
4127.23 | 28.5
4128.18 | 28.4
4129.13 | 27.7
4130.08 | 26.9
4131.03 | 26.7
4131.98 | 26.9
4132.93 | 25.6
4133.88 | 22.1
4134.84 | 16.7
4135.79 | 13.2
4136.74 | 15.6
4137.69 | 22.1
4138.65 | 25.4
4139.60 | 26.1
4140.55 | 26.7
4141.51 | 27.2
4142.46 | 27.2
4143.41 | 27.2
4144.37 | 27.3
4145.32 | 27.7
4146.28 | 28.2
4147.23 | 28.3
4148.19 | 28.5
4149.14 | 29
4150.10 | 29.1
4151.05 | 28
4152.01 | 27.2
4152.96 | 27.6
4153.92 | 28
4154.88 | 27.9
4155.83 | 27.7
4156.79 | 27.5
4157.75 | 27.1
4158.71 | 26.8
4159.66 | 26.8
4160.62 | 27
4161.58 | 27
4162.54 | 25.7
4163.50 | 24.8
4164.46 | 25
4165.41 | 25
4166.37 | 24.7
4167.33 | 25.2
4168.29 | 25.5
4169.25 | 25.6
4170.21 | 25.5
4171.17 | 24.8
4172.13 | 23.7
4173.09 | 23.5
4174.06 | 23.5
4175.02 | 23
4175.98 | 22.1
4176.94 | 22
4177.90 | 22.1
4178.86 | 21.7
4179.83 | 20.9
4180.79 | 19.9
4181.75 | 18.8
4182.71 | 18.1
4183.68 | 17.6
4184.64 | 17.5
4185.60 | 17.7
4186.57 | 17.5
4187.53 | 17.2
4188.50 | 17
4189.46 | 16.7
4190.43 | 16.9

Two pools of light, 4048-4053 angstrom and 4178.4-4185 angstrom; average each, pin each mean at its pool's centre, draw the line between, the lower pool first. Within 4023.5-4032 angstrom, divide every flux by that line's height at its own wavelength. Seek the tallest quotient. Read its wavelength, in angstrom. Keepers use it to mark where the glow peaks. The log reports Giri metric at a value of 4027.71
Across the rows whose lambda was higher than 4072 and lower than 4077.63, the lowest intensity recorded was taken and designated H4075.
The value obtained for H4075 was 51.3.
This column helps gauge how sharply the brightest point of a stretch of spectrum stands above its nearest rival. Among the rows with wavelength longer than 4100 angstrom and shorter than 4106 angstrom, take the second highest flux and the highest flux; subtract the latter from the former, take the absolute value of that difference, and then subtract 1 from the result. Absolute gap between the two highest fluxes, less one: -0.50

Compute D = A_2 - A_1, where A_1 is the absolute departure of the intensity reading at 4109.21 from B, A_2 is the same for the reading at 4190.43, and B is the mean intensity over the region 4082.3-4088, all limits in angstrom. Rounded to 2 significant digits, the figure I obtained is 13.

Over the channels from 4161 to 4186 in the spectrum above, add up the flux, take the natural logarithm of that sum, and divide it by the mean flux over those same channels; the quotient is 0.28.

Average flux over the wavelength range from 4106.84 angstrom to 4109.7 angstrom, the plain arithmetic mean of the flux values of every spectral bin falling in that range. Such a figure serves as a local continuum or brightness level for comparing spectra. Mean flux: 30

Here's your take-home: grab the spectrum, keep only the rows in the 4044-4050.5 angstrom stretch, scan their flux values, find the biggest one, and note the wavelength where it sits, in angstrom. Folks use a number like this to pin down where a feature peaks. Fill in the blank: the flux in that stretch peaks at 4049.10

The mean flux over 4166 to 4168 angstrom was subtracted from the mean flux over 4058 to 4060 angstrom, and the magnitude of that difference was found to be 14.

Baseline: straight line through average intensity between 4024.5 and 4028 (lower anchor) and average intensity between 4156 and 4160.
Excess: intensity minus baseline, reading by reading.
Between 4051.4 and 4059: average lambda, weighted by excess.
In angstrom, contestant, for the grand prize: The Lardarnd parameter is 4055.4 angstrom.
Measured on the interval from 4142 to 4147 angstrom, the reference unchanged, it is 4145.0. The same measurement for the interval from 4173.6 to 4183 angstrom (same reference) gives 4179.1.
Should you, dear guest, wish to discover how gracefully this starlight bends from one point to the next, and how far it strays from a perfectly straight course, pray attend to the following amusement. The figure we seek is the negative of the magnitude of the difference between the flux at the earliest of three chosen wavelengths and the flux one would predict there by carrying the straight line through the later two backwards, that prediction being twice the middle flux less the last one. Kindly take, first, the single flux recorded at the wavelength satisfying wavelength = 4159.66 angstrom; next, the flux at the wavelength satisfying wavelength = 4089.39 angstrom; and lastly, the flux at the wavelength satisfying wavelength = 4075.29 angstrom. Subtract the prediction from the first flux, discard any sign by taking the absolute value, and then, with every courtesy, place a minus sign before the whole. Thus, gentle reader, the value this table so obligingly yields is -12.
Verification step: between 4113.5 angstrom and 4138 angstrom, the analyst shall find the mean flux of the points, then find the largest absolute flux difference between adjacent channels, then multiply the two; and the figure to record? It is 167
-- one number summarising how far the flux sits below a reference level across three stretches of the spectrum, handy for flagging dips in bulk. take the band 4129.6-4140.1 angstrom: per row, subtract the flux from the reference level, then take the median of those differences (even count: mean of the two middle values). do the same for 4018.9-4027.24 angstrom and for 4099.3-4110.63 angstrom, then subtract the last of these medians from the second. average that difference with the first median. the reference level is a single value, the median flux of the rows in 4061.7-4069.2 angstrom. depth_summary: 12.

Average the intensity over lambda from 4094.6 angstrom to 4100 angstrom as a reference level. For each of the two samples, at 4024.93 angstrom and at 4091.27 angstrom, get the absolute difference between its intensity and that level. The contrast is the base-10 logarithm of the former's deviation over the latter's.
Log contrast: 0.29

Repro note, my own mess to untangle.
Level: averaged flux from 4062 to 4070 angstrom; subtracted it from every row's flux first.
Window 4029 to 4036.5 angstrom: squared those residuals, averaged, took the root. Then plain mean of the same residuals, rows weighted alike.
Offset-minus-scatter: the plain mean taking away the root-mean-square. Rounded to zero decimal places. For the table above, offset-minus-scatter -46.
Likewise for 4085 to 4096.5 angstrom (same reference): -4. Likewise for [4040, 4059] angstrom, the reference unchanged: -30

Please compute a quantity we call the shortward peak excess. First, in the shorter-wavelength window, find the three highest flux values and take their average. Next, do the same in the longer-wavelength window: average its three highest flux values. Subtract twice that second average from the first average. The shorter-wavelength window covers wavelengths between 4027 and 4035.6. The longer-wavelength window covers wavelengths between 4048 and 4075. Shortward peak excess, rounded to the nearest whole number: -82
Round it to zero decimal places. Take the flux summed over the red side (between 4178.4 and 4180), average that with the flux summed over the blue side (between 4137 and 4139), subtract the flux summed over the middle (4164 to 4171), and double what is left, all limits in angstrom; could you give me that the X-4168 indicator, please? -263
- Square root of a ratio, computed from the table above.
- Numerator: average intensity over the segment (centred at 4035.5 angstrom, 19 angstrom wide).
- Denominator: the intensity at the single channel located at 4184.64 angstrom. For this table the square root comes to 1.15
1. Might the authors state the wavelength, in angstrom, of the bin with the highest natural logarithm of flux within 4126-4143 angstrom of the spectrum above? 4127.23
